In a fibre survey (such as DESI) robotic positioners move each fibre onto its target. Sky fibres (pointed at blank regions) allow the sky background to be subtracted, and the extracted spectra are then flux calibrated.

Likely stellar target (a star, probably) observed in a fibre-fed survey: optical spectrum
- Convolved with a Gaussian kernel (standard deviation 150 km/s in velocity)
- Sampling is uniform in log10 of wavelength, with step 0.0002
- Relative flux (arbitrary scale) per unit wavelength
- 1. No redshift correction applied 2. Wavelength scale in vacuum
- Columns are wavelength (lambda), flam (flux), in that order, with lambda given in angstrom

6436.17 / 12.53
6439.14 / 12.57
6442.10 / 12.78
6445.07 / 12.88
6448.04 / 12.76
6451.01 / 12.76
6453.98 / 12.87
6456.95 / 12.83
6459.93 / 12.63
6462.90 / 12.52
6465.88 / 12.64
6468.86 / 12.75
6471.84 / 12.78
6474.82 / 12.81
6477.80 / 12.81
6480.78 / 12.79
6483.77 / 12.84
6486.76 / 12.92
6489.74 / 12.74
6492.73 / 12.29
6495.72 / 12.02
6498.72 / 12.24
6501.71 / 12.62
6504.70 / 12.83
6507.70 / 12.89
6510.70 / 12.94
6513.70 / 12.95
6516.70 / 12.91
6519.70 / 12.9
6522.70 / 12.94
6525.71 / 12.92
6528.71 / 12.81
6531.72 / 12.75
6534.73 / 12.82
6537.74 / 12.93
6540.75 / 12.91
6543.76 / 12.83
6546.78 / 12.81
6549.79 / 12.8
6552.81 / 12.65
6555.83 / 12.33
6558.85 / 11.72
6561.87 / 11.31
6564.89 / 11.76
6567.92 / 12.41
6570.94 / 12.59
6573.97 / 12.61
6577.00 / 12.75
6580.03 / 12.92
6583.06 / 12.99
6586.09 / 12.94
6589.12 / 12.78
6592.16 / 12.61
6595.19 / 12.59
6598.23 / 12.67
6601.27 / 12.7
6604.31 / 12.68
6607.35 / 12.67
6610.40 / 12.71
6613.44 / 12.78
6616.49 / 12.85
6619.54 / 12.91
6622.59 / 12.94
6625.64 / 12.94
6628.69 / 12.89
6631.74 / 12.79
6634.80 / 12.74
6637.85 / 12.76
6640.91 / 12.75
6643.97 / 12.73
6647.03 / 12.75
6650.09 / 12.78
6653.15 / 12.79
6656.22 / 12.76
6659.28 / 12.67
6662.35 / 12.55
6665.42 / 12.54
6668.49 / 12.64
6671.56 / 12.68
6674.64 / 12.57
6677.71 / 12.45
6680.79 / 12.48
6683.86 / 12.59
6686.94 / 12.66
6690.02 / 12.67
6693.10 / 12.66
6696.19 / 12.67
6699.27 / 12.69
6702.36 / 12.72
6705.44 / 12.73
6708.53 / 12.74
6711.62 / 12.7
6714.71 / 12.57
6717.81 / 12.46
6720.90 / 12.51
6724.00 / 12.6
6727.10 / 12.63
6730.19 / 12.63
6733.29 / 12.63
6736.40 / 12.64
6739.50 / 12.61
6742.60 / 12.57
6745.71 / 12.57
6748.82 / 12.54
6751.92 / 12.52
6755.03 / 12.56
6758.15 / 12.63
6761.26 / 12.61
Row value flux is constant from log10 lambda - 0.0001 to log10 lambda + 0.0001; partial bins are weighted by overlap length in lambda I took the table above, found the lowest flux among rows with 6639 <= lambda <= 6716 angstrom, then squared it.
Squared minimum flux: 155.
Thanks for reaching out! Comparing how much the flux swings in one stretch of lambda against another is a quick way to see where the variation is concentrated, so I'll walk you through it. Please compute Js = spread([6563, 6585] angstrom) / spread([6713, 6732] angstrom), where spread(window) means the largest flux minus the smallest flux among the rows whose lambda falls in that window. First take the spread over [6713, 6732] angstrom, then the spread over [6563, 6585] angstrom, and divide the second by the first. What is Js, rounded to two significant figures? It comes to 7.2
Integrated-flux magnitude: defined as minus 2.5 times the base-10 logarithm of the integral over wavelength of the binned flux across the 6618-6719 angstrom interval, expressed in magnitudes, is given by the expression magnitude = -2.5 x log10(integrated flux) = -7.8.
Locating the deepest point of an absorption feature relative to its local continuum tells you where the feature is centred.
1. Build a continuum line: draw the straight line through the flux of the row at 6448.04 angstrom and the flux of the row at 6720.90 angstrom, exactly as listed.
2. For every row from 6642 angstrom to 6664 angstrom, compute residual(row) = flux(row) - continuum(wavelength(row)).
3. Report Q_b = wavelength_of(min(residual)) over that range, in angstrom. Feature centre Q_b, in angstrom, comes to 6662.35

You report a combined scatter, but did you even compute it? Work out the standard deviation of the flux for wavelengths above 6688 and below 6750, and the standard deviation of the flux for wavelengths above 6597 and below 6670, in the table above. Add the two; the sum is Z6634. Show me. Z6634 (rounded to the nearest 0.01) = 0.18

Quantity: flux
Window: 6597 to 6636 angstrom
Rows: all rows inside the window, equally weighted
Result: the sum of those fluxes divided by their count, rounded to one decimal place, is 12.8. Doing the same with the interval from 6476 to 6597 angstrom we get 12.7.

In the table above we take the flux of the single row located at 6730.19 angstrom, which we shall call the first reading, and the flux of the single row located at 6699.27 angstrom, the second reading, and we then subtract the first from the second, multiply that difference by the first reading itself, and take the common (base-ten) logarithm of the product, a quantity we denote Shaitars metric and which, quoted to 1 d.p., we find -0.1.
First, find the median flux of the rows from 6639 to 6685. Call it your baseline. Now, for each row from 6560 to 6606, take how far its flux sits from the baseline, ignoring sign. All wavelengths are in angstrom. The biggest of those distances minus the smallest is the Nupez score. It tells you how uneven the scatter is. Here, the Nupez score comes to 1.4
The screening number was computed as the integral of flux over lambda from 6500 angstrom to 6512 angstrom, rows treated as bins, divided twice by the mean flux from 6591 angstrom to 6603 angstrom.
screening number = 0.96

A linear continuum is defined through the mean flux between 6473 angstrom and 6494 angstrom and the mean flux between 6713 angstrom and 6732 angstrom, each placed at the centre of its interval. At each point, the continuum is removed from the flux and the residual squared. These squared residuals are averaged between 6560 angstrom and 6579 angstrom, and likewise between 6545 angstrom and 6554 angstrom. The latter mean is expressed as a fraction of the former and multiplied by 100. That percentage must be 2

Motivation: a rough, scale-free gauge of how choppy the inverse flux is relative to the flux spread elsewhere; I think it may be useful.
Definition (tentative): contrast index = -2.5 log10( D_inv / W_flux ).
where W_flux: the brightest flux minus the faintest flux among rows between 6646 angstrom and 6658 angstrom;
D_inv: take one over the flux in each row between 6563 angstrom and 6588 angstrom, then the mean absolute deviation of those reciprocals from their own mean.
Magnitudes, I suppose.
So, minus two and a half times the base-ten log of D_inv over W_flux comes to 3.4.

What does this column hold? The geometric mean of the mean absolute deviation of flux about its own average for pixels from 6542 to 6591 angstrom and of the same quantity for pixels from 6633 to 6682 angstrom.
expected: 0.190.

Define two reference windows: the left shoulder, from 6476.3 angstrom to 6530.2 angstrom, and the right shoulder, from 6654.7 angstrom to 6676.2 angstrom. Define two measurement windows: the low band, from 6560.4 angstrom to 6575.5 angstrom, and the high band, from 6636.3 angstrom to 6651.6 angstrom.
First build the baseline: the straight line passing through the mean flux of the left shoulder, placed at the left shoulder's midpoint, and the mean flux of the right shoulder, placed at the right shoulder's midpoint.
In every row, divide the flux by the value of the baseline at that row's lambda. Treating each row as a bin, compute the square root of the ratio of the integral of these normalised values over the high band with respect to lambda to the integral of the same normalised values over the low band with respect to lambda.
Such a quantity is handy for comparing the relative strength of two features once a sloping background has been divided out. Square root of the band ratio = 1.03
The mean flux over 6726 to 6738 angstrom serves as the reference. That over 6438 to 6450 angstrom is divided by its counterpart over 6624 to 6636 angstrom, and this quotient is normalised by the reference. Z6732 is 0.079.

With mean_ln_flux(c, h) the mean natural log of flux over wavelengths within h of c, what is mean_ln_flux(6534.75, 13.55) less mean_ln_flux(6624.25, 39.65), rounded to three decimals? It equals 0.008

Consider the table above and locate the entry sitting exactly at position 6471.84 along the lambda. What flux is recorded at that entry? 12.78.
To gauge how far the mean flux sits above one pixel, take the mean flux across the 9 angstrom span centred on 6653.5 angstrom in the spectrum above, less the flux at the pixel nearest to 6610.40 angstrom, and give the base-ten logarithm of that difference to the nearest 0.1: -1.2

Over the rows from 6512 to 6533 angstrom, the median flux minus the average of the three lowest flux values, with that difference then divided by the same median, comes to 0.007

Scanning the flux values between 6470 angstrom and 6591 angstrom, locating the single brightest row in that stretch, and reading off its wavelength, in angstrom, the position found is 6583.06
